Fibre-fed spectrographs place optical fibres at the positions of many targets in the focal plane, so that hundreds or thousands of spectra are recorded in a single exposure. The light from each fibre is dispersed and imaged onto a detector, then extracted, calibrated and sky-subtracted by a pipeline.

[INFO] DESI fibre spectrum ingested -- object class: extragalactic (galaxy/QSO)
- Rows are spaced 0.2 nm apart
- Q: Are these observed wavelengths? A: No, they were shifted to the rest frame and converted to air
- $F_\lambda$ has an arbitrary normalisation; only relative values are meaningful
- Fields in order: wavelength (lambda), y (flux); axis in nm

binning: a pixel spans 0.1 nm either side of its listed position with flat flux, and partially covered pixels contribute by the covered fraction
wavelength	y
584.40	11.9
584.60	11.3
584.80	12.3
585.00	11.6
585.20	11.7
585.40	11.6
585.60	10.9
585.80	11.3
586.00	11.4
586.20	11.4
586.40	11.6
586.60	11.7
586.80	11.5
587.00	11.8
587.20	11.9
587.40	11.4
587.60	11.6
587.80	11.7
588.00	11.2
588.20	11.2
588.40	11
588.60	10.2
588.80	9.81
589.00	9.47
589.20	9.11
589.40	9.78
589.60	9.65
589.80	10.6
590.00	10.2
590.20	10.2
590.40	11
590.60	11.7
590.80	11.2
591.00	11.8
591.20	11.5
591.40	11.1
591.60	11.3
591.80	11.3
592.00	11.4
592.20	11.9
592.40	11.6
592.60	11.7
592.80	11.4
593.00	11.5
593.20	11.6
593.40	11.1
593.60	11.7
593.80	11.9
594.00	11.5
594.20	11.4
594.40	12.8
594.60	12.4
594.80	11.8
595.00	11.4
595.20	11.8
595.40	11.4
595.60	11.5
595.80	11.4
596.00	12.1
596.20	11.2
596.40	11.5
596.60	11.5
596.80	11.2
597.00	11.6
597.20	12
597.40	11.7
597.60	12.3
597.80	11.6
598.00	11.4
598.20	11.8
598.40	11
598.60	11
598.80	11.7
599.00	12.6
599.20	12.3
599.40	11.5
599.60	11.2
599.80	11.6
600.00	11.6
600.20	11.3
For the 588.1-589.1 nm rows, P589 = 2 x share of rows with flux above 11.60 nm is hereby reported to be 0.0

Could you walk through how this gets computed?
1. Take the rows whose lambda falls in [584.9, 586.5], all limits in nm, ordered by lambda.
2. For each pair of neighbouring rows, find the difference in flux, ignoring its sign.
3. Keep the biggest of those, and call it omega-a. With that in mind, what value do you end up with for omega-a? 0.70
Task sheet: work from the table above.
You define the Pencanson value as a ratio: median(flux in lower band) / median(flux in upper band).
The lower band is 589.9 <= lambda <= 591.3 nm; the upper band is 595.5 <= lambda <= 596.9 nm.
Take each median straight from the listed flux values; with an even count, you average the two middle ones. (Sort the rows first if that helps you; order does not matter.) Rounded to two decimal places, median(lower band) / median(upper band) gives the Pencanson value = 0.97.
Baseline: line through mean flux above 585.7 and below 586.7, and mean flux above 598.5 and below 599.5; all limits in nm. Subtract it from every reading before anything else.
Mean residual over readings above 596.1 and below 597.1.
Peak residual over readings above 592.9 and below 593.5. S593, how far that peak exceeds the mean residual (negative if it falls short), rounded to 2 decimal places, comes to 0.29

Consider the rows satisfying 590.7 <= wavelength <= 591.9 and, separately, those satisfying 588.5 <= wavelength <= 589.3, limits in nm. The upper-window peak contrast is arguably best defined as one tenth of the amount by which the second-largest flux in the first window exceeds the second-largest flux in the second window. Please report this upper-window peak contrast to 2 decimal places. 0.17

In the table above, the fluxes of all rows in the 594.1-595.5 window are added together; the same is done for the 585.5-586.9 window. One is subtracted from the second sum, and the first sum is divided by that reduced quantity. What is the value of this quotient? 1.05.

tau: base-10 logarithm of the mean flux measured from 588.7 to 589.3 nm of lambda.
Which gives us 0.976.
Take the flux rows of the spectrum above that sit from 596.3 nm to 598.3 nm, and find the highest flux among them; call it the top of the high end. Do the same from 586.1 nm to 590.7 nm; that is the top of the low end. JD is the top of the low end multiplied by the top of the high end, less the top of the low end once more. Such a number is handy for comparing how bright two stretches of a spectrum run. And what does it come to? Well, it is 134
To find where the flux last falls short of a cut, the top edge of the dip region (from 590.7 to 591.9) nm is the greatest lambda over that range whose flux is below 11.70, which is 591.80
